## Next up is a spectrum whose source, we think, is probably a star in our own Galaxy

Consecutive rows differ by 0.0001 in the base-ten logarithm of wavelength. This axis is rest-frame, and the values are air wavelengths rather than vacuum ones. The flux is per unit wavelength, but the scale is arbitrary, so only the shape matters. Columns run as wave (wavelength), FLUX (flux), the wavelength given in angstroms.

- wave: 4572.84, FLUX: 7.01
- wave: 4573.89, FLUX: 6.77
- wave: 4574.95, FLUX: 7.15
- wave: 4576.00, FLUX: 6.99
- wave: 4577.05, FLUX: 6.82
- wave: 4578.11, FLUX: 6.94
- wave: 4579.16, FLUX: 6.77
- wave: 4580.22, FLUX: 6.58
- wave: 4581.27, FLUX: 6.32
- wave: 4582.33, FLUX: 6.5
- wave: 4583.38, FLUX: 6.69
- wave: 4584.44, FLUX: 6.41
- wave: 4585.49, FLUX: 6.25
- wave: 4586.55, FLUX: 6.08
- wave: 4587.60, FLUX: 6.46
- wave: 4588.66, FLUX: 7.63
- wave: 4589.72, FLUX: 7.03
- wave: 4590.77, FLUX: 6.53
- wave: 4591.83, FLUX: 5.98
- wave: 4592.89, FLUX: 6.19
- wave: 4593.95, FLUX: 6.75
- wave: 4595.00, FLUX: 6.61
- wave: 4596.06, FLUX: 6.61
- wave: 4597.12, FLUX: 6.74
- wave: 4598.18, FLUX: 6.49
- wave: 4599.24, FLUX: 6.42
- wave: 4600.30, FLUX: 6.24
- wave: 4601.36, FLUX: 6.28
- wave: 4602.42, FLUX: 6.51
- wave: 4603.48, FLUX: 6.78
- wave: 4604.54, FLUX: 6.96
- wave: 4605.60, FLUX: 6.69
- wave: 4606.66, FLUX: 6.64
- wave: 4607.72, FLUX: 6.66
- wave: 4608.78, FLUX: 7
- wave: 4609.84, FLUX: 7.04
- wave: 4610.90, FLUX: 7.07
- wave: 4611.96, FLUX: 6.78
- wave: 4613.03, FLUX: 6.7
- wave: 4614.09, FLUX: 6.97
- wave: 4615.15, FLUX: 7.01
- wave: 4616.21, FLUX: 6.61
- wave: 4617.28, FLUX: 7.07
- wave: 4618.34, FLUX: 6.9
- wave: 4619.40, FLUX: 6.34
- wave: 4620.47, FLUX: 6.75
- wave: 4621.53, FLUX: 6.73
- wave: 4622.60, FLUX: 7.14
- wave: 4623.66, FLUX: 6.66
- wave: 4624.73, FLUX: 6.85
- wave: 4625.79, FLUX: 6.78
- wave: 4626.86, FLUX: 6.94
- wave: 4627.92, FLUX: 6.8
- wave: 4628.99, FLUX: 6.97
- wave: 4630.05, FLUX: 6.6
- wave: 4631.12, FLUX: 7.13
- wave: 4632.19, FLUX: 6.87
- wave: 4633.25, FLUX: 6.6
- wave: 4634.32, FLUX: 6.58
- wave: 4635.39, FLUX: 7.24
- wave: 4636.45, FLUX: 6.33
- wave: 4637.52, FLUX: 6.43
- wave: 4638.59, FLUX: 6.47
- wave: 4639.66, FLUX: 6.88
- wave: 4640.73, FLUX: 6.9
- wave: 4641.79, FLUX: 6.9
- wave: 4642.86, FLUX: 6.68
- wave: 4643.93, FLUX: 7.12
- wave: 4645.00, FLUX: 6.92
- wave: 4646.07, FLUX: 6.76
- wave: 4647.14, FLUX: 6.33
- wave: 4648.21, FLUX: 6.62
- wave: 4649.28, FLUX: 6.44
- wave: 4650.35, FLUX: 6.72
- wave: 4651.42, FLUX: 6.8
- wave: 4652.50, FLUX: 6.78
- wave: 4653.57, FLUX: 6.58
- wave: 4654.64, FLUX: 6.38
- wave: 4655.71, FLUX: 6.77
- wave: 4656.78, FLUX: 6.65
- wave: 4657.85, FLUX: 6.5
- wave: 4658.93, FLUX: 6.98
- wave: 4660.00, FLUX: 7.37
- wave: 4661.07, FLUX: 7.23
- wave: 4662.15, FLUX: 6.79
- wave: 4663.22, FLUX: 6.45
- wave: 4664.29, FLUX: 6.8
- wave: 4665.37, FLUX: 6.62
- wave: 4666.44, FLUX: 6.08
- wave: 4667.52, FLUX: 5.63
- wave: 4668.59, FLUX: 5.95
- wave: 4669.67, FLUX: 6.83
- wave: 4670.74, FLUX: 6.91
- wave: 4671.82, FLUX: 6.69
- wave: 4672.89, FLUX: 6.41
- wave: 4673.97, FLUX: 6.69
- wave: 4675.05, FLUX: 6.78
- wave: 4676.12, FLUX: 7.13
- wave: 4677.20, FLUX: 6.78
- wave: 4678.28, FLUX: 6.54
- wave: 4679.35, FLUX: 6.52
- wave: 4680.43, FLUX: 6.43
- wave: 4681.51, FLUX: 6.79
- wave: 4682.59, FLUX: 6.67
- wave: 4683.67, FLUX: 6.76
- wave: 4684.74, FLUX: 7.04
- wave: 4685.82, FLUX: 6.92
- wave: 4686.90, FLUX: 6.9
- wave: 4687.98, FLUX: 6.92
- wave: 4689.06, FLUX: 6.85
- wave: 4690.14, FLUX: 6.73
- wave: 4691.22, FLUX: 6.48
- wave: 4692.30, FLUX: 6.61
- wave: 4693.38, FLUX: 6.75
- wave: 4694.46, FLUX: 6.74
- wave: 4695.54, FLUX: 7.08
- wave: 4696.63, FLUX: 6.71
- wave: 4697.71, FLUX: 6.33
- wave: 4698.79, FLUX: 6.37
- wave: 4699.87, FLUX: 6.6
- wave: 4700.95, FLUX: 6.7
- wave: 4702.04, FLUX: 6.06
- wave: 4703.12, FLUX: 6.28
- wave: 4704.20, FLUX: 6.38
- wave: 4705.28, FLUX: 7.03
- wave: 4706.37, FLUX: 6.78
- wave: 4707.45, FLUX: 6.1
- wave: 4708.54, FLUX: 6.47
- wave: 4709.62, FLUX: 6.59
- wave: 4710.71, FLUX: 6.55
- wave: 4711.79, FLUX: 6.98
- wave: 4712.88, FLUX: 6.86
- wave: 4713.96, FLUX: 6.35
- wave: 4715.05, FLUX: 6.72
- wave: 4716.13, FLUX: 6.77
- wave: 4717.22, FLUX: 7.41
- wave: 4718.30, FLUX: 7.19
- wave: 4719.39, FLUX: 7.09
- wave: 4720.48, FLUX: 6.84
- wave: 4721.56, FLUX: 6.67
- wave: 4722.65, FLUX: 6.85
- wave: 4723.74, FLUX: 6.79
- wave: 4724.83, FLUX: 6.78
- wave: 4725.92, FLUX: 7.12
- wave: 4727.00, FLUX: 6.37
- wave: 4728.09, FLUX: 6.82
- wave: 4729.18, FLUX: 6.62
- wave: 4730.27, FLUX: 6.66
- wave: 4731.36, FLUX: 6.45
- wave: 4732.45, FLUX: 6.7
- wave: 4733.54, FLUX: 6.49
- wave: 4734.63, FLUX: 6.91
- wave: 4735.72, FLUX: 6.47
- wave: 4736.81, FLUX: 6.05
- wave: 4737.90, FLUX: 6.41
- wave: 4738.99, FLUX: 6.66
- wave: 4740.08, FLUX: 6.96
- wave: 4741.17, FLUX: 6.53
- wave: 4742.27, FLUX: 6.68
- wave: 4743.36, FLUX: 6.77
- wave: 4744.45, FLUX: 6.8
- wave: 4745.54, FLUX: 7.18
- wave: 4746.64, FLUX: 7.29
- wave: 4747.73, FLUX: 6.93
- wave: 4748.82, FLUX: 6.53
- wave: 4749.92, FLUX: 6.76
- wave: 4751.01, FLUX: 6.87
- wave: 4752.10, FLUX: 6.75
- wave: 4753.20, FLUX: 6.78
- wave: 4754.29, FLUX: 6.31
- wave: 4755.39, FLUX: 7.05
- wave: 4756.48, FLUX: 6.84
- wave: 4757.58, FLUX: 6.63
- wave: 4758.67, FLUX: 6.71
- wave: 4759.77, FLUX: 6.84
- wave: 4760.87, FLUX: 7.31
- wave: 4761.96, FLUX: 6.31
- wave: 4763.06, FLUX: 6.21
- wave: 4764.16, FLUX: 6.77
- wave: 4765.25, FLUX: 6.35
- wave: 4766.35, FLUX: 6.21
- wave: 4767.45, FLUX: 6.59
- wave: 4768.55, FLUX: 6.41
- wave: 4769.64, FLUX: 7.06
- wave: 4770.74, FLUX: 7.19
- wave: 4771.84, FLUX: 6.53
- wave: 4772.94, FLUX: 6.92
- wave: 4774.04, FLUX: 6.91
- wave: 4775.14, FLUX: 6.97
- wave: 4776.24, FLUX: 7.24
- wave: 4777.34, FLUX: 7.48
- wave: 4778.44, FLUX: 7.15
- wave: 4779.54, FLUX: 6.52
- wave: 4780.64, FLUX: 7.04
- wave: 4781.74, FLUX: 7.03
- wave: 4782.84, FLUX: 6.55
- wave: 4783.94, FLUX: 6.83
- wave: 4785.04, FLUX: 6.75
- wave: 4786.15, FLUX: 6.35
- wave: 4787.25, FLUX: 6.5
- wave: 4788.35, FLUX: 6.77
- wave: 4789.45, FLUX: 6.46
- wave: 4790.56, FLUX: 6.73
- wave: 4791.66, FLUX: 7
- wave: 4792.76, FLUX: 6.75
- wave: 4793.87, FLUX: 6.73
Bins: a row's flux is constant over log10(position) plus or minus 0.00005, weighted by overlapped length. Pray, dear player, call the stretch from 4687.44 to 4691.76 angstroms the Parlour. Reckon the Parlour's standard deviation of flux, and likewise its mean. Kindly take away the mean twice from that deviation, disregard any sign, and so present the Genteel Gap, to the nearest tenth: 13.3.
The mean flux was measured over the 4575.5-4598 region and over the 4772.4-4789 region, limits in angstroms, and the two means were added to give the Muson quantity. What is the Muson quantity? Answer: 13.5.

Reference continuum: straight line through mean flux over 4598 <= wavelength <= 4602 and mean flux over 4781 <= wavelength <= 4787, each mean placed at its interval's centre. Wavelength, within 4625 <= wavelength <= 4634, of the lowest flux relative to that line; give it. 4633.25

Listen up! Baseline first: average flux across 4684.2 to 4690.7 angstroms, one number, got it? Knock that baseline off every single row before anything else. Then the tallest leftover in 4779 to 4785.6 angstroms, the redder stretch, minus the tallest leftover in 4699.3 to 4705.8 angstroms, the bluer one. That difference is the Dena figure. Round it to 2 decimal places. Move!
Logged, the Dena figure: 0.01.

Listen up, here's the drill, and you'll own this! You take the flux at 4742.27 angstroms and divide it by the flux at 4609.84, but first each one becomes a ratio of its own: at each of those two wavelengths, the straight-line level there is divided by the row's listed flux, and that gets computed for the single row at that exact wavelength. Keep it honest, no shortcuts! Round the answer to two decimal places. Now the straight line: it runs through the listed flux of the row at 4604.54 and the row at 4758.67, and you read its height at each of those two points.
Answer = 1.02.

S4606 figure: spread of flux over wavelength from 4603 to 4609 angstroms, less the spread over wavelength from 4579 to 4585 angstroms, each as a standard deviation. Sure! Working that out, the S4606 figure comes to -0.01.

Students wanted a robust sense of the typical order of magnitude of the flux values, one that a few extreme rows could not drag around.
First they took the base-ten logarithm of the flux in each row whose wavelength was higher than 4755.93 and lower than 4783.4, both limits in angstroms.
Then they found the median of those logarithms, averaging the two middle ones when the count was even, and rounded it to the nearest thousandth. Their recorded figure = 0.835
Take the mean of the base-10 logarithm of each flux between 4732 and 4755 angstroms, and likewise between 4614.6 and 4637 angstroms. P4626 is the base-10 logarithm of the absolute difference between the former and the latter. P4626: -2.2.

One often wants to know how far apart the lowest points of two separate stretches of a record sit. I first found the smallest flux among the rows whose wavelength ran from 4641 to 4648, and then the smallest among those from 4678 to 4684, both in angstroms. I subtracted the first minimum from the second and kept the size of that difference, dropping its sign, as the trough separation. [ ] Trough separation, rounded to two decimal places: 0.10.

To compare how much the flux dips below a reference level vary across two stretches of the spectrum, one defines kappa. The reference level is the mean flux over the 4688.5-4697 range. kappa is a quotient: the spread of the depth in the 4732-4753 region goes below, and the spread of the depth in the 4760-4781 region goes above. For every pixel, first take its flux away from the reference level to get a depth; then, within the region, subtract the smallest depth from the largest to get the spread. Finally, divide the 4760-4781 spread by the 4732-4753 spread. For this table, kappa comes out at 1.02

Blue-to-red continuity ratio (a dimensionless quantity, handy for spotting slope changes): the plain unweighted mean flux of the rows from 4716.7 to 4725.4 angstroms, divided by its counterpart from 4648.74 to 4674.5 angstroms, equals 1.049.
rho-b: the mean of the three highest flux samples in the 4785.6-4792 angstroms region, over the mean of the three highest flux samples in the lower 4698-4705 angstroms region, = 1.04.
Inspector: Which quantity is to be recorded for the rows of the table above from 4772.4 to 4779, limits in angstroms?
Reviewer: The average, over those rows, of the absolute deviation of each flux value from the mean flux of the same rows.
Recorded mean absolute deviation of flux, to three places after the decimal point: 0.178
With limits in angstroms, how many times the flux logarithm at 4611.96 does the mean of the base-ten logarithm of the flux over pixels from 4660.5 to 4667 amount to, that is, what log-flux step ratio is 0.99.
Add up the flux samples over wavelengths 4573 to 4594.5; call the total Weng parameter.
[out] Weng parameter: 132.8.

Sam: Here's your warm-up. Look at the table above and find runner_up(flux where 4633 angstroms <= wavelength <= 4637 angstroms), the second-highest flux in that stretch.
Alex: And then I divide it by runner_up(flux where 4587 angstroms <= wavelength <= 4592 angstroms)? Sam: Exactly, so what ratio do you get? 0.94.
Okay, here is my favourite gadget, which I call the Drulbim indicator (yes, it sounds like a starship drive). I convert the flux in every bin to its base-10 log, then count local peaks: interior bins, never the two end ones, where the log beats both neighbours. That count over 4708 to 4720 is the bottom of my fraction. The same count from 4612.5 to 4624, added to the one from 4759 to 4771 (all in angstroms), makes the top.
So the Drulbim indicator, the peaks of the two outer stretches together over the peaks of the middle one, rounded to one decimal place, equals 2.3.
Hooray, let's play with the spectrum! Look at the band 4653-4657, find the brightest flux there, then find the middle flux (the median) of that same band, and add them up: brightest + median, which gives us 13.4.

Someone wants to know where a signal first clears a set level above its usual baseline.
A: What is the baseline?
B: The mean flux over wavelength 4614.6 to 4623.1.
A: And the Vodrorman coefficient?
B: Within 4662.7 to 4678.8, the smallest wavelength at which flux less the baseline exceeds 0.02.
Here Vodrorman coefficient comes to 4670.74 angstroms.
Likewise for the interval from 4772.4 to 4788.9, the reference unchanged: 4772.94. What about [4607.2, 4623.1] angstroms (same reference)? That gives 4608.78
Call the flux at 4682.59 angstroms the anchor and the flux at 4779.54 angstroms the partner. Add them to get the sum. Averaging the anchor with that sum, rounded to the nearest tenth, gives 9.9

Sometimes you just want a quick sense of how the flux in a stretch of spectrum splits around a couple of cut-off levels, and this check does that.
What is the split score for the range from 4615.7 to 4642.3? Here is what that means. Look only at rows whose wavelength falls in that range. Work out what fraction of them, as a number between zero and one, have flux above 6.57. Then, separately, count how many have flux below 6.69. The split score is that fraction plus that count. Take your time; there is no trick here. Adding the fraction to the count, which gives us 10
